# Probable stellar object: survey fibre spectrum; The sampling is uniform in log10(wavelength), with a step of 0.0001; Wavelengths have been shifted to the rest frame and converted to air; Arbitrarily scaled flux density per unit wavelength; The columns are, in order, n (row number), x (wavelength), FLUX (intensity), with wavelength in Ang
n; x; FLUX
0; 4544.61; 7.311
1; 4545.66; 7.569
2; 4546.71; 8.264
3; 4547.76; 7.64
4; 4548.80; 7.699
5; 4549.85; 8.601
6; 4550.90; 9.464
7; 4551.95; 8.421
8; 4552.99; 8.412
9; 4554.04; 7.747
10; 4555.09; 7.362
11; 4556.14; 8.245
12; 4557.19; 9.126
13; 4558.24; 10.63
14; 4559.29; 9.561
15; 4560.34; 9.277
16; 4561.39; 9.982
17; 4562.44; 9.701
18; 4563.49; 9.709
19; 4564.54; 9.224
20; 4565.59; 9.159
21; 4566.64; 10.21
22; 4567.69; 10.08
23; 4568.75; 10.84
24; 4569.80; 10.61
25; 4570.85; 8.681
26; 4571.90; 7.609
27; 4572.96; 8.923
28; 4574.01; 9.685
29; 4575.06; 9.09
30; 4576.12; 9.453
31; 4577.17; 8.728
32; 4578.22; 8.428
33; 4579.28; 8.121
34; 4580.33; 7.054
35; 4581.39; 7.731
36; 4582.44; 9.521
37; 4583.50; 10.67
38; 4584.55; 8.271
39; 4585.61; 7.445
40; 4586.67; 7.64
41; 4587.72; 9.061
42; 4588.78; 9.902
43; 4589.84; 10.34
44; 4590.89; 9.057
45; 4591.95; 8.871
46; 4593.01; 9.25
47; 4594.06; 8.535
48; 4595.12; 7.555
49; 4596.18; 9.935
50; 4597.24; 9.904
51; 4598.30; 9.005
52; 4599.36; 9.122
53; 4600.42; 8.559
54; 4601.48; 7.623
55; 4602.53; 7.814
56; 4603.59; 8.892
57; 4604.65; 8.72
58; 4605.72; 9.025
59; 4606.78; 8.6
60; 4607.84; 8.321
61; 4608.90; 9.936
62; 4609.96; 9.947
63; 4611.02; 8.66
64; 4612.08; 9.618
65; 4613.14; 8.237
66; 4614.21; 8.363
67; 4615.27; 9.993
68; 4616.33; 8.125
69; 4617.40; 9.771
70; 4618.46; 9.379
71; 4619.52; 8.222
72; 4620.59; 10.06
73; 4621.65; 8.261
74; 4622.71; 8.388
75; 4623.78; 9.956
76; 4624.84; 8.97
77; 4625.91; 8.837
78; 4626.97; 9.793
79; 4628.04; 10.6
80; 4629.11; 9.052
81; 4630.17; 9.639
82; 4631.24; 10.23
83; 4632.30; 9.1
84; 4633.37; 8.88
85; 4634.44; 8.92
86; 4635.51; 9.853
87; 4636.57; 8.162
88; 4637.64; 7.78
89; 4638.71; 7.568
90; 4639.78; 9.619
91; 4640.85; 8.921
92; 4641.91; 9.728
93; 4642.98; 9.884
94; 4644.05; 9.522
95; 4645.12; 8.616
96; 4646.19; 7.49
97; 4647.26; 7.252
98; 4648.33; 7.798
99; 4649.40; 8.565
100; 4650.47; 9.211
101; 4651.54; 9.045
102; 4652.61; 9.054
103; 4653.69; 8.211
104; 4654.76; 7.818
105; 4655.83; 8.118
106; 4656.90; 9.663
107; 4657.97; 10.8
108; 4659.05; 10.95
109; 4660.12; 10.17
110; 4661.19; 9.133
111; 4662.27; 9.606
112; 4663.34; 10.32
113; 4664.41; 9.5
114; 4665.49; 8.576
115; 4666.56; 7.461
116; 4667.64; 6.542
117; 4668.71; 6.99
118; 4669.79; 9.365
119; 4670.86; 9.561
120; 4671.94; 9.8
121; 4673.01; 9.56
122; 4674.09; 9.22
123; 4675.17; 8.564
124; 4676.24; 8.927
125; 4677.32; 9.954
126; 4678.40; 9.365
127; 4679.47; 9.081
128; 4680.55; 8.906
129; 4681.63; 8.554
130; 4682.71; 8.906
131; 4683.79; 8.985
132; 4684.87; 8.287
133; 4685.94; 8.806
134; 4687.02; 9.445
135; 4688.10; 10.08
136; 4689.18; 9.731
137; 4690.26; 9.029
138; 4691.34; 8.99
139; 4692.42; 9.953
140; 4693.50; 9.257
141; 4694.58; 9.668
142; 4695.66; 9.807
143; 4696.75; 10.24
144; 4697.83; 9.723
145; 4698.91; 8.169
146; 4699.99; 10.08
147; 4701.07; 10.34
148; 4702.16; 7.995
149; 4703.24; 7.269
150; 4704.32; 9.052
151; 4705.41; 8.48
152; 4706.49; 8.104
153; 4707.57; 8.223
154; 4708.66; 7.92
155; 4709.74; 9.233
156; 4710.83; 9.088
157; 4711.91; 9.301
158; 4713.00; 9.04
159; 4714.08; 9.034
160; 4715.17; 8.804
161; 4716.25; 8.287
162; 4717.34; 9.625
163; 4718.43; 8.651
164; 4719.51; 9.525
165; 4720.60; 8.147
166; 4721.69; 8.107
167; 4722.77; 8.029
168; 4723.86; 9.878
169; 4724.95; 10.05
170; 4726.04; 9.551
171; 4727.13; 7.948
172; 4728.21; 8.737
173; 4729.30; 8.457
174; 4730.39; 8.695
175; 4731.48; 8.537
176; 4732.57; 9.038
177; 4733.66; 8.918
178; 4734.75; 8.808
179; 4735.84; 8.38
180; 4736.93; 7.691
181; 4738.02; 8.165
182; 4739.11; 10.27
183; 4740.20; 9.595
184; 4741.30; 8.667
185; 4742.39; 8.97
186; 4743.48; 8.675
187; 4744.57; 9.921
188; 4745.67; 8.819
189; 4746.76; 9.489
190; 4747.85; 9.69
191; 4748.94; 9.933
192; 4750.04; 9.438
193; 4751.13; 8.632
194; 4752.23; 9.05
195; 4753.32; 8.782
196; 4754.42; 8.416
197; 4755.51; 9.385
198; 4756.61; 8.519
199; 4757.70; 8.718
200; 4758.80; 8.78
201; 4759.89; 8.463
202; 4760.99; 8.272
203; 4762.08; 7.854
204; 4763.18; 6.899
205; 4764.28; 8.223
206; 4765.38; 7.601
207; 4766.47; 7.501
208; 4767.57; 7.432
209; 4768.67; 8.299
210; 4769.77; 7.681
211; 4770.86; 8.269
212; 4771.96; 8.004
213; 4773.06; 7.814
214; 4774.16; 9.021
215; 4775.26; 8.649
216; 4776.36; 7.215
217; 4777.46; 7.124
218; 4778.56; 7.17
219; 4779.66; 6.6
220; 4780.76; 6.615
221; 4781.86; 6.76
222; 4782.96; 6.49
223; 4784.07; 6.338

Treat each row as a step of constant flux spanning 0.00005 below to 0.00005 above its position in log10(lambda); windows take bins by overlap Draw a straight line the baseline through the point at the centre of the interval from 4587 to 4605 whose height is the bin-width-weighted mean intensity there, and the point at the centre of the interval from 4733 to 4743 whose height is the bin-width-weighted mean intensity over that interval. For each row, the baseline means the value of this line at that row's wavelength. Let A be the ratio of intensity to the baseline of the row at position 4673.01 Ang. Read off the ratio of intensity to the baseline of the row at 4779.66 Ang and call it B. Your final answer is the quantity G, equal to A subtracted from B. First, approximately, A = 1.08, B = 0.75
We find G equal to -0.33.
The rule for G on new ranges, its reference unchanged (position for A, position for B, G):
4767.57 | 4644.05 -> 0.23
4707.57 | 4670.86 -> 0.15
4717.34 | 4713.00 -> -0.07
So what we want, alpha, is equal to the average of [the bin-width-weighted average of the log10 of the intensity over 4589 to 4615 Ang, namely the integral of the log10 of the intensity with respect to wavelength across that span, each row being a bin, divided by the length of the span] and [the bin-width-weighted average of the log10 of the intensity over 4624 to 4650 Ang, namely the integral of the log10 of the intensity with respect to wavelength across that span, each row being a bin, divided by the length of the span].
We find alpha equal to 0.950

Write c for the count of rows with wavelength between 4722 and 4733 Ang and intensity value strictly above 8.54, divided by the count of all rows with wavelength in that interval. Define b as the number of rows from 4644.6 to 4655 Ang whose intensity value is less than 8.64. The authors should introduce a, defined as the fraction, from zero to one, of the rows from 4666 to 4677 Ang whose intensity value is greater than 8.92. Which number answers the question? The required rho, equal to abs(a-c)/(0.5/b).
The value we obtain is 0.0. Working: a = 0.60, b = 7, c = 0.60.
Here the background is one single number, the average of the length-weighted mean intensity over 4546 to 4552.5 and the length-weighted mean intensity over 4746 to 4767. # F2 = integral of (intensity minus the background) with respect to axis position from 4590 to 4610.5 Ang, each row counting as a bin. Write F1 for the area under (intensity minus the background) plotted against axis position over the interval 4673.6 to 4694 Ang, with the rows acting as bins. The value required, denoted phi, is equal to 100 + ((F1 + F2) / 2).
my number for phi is 111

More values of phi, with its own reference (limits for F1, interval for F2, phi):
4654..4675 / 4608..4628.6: 114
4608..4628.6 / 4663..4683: 112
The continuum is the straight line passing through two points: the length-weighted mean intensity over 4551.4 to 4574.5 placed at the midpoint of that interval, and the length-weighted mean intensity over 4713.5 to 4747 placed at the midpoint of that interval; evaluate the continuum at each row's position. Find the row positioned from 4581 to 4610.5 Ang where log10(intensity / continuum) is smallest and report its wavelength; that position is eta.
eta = 4585.61 Ang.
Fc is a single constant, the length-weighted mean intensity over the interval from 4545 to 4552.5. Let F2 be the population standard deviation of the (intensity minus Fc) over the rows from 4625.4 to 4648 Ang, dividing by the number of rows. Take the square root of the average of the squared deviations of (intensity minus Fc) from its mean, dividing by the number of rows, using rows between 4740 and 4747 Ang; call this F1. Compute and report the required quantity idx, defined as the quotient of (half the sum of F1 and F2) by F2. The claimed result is 0.75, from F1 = 0.46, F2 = 0.92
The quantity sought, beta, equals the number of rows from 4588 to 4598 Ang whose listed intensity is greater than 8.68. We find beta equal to 7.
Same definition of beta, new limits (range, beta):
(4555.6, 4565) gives 8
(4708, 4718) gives 7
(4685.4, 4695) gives 9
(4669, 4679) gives 8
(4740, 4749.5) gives 7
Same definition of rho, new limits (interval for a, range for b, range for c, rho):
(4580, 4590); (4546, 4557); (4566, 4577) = 7.2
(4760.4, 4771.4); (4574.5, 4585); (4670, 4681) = 10.0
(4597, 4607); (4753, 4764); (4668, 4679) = 6.0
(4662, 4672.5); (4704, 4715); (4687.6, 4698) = 3.2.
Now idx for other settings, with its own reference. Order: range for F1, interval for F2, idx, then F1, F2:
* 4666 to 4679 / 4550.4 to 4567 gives 1.14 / 1.10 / 0.86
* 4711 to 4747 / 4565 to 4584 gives 0.80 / 0.64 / 1.07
